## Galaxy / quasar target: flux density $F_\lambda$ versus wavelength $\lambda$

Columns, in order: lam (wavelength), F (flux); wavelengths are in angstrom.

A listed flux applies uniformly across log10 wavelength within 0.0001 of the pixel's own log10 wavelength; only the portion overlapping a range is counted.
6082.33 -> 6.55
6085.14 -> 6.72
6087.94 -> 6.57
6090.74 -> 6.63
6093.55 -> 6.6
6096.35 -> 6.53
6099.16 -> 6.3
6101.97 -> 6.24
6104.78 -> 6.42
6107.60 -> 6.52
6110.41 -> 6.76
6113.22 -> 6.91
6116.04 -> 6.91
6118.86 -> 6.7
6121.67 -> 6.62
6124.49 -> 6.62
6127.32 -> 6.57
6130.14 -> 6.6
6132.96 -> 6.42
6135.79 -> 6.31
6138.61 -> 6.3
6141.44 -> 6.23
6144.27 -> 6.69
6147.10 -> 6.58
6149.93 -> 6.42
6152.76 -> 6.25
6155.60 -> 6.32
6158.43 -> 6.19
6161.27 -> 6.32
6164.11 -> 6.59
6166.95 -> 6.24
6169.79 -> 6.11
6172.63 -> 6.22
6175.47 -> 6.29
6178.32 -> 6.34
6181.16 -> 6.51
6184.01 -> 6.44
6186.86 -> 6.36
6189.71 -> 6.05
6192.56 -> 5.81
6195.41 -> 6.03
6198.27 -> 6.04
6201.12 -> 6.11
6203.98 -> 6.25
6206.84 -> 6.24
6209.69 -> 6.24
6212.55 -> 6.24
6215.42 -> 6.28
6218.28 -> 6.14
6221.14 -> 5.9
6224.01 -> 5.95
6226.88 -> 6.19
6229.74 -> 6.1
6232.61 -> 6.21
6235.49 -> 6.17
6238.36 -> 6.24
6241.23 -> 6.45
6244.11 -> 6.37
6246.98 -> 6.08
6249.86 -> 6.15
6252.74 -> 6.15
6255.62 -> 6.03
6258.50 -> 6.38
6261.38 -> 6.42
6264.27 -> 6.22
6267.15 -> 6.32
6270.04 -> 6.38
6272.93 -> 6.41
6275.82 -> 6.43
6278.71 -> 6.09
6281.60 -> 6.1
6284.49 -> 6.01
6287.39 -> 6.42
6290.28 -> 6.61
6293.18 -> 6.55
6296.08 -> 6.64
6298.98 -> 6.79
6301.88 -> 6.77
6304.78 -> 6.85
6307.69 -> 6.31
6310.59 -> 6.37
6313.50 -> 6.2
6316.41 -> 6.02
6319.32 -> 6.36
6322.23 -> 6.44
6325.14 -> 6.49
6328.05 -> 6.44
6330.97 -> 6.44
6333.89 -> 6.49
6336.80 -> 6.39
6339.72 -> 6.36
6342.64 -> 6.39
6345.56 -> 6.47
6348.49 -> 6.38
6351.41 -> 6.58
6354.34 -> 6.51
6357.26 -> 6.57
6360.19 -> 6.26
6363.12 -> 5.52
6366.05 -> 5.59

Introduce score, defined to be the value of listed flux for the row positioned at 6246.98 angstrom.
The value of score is 6.08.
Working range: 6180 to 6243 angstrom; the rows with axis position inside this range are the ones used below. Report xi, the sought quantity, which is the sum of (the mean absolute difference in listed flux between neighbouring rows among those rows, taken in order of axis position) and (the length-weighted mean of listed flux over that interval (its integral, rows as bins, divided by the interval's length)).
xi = 6.29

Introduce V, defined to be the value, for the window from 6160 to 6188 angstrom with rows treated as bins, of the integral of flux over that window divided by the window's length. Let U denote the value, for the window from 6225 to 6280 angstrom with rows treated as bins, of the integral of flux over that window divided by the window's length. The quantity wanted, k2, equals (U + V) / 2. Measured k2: 6.30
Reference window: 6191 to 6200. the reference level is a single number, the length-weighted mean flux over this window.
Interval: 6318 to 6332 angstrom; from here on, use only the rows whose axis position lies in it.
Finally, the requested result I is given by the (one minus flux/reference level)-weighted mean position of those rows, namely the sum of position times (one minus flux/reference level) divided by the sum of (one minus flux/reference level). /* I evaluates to 6325.3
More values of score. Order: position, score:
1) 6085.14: 6.72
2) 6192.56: 5.81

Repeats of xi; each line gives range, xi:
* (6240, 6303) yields 6.48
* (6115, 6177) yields 6.57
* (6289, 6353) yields 6.59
